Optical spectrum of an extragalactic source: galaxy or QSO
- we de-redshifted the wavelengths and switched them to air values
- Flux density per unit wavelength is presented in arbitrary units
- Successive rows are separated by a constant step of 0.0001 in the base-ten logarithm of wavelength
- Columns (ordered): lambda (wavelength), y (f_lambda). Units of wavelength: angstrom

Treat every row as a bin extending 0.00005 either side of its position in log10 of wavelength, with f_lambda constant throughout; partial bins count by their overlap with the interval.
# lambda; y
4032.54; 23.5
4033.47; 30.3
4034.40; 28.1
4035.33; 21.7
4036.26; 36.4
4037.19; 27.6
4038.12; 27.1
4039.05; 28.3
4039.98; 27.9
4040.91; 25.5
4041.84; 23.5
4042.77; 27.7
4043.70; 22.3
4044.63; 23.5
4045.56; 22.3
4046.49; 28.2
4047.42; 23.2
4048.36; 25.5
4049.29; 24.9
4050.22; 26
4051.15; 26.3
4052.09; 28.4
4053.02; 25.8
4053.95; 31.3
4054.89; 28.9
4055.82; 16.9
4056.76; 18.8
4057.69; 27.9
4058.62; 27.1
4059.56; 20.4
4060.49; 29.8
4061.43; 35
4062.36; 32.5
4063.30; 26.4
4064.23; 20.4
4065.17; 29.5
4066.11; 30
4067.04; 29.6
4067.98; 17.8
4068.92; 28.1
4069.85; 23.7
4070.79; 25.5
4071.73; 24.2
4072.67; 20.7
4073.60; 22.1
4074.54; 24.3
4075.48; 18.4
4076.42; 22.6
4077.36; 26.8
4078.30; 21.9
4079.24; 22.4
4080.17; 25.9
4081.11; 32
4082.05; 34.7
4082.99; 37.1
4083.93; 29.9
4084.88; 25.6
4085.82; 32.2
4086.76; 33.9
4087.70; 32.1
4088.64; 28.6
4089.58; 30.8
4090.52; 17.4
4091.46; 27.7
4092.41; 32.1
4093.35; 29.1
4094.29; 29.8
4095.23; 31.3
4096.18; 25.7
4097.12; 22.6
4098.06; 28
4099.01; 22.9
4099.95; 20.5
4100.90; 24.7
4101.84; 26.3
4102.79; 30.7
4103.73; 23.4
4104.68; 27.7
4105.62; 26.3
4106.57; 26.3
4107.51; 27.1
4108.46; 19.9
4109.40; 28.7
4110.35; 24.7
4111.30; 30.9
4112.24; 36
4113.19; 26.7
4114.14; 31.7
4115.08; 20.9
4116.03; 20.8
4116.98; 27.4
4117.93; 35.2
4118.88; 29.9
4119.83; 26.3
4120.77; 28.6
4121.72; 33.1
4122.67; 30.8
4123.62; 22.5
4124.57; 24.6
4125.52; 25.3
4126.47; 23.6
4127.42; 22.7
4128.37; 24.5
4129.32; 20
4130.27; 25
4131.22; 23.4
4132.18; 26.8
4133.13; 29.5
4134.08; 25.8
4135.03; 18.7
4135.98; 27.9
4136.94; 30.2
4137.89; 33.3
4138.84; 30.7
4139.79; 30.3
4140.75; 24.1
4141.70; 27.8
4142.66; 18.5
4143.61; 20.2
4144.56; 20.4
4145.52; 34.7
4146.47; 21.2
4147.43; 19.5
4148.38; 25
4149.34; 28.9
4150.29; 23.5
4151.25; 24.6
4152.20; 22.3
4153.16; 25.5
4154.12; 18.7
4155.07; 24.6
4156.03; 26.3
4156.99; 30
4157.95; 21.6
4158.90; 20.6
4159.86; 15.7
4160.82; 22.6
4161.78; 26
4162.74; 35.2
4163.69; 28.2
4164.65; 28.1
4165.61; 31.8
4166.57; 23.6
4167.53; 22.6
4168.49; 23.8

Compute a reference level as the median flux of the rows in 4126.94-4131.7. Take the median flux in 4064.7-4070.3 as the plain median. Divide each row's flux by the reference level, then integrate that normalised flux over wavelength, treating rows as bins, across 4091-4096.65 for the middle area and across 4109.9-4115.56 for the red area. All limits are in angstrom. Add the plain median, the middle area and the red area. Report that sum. 42.8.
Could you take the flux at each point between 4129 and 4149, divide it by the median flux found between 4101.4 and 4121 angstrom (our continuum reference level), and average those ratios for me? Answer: 0.94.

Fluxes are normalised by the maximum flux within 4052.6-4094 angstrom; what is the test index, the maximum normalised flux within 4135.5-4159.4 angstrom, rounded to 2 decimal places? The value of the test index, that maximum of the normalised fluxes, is 0.94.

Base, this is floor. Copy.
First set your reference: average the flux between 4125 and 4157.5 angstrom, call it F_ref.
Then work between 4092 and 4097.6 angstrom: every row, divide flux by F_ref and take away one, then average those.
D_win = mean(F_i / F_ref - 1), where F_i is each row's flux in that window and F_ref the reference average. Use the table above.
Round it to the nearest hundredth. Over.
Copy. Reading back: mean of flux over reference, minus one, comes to 0.13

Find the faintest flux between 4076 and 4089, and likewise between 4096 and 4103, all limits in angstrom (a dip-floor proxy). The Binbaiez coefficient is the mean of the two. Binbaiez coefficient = 21.2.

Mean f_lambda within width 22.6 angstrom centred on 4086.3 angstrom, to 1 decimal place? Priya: 27.9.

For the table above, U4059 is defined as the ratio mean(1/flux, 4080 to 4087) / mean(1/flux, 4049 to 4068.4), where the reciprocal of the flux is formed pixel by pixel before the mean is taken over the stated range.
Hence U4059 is 0.82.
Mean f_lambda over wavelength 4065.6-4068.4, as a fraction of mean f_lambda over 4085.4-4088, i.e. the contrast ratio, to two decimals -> 0.79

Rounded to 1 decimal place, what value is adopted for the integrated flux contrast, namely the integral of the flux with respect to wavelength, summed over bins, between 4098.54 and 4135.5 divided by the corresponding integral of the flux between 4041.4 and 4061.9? 1.8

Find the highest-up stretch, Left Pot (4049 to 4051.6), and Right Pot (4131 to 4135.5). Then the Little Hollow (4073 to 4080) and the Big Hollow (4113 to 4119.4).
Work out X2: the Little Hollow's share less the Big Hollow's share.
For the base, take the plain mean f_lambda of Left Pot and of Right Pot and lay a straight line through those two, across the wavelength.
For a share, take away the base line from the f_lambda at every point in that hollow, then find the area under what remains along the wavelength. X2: -35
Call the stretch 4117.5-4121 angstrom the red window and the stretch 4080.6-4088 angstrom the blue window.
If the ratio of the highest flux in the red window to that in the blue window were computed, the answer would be 0.95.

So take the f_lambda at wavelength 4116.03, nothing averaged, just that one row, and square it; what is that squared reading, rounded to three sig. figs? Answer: 433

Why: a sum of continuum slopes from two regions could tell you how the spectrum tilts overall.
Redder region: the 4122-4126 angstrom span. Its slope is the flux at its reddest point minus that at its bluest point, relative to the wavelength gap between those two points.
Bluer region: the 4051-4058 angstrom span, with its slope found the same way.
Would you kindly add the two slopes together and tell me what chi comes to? -1.7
